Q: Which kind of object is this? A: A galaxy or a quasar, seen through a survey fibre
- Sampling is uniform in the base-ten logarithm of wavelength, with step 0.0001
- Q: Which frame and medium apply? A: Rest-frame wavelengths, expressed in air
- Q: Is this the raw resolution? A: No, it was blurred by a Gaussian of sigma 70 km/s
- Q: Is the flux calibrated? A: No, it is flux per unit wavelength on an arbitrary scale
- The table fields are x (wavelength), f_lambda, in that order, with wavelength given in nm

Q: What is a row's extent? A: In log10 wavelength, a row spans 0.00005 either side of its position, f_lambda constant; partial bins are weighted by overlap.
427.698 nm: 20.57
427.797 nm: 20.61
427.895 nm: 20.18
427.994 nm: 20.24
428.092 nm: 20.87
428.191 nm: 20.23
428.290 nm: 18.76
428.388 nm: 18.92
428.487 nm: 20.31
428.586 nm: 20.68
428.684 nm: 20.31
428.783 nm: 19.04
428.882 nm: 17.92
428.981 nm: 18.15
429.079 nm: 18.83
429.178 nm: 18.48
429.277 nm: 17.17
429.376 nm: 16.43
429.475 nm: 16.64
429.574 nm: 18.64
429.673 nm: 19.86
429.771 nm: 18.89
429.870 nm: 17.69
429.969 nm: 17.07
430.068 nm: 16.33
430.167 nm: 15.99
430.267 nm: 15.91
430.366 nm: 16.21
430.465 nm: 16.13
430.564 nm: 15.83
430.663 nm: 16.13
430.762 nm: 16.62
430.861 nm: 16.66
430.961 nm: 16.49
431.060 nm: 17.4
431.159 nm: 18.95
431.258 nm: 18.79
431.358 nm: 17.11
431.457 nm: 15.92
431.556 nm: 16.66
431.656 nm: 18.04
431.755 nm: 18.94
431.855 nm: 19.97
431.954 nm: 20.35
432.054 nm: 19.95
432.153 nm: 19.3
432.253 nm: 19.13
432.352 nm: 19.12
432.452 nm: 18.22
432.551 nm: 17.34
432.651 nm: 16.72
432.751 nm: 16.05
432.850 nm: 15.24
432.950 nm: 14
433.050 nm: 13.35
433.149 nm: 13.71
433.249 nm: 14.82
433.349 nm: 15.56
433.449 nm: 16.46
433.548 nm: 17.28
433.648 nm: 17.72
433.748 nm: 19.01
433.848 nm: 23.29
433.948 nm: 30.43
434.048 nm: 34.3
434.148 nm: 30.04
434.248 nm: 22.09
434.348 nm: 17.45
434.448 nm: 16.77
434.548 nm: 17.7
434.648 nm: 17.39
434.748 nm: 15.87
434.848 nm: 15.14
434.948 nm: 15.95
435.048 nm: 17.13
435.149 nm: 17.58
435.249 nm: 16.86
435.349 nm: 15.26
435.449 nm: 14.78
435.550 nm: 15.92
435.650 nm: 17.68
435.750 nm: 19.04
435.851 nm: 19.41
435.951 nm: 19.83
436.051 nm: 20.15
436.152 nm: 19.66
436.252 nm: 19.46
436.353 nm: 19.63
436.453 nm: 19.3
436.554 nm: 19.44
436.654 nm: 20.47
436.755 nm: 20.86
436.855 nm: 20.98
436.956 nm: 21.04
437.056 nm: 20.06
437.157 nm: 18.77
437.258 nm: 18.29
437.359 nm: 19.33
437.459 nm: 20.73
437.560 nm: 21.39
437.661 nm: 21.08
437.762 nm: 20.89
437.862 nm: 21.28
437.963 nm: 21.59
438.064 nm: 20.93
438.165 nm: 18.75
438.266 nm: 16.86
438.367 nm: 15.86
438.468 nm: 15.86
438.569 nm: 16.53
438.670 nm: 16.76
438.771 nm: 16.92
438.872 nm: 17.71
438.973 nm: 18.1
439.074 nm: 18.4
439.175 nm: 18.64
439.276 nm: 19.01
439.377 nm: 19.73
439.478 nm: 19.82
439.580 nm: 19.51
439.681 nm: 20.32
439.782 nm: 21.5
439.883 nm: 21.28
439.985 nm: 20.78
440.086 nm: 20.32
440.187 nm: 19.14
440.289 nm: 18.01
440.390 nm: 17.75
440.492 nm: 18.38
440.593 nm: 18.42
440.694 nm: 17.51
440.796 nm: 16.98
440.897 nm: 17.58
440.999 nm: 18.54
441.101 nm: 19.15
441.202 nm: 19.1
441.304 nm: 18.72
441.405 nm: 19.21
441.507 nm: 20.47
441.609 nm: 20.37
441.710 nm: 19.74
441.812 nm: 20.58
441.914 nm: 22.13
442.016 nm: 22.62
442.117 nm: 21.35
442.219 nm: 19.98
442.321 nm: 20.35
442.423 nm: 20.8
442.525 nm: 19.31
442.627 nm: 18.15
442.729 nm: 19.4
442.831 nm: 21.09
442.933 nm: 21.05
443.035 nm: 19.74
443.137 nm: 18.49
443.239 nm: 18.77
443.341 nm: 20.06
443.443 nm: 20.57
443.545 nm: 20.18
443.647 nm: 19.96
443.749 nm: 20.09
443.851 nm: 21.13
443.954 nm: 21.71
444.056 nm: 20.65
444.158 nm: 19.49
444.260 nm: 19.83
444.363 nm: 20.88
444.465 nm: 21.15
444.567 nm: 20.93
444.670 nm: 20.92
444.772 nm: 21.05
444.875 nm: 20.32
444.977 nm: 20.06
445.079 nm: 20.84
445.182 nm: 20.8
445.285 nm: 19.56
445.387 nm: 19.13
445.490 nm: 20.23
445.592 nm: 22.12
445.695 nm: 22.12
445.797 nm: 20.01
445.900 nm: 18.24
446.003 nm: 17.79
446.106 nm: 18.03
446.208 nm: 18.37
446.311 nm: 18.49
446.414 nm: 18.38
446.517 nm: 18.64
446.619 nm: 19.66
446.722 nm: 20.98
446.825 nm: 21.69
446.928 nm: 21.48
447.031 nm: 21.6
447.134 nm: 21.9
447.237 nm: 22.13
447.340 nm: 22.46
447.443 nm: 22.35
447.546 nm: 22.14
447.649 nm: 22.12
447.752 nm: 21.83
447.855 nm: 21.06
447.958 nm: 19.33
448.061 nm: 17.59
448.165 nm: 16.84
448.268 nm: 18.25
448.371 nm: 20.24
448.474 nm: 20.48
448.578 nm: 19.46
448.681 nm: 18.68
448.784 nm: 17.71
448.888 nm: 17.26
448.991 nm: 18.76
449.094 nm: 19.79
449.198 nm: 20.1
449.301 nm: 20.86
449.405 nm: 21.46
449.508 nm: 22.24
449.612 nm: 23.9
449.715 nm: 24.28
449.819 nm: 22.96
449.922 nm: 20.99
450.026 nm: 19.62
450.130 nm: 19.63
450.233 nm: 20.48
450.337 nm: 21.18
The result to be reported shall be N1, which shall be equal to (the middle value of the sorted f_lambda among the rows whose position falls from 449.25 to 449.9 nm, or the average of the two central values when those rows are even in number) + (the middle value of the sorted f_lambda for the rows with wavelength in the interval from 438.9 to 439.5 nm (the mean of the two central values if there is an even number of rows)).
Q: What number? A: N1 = 41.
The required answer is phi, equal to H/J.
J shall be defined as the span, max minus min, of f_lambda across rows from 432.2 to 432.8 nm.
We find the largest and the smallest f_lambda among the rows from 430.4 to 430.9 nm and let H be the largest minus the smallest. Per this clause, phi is 0.3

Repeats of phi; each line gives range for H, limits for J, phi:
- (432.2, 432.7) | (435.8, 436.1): 3.3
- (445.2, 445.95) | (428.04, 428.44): 1.8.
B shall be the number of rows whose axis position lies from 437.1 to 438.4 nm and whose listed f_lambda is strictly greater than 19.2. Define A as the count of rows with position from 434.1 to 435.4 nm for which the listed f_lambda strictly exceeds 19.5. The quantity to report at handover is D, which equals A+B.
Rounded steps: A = 2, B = 8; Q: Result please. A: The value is 10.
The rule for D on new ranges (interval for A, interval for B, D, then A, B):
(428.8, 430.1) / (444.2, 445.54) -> 13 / 1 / 12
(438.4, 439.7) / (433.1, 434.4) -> 9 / 4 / 5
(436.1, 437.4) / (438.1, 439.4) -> 8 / 7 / 1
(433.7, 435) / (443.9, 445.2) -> 18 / 5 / 13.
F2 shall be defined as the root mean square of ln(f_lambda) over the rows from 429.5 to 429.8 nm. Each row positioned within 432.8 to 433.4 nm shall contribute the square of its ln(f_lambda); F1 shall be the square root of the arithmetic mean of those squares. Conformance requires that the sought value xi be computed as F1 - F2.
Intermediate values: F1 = 2.67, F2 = 2.95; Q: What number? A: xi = -0.282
